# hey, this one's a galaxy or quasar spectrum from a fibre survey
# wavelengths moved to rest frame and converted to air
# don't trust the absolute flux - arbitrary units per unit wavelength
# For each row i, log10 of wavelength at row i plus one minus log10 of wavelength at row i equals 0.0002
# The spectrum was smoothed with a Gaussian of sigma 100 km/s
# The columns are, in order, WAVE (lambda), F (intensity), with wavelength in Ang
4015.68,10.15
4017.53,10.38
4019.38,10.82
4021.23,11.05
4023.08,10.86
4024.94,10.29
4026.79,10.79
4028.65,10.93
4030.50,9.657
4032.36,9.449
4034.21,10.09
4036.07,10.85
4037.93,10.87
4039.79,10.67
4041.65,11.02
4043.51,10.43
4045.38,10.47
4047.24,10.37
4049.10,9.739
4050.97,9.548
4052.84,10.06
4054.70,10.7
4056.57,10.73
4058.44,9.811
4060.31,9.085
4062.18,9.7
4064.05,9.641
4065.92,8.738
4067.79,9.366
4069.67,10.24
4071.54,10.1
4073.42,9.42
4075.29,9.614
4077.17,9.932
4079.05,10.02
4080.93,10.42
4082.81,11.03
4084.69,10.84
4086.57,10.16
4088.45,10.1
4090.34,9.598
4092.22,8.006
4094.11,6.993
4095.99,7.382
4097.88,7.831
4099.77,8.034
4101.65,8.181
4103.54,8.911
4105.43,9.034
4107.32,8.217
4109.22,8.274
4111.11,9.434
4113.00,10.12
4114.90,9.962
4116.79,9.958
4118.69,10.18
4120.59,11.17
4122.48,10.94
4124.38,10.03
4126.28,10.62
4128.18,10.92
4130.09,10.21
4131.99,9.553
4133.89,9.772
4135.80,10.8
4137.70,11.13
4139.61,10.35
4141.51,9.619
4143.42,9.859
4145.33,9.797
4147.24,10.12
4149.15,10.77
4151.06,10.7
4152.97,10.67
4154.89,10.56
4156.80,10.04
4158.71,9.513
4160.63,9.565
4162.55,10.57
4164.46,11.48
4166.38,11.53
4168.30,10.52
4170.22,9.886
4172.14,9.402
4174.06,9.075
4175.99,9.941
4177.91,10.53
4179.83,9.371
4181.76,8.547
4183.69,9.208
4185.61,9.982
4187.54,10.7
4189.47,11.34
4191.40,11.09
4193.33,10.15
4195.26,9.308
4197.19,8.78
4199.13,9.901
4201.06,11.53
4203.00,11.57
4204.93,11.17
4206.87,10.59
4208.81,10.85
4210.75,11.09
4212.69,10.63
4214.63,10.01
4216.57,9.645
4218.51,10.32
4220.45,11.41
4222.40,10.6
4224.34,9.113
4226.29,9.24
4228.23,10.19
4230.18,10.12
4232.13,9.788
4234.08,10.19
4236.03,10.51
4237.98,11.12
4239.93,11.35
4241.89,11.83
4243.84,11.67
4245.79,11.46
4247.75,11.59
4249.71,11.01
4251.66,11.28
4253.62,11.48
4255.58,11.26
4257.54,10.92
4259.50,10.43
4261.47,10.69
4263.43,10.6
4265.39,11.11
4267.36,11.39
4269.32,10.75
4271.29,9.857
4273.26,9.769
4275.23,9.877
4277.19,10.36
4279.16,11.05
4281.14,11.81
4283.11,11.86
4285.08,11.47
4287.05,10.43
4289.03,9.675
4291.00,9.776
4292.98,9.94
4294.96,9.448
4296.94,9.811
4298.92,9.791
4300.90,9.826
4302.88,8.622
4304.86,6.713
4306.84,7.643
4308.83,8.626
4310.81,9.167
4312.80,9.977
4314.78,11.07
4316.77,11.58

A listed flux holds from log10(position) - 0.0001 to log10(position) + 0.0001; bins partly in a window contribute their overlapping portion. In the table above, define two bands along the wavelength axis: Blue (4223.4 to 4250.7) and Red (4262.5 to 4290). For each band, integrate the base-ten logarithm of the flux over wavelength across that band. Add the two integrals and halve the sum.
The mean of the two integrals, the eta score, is 28.2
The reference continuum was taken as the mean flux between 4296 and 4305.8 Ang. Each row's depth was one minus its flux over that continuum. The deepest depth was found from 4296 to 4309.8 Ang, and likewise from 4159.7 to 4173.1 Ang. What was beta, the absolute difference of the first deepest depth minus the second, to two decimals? 0.30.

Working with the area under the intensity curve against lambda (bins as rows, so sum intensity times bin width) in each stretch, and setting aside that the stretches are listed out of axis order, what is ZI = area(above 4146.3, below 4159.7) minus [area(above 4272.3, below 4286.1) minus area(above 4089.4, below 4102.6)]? 94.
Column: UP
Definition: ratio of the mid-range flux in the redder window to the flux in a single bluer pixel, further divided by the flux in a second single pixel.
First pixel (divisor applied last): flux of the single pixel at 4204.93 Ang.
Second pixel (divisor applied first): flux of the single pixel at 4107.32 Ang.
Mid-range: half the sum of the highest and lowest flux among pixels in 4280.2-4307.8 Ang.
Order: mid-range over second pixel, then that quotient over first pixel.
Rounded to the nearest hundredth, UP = 0.10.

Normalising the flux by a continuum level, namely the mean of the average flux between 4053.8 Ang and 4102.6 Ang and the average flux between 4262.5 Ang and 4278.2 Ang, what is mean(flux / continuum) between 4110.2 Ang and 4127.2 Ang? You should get 1.03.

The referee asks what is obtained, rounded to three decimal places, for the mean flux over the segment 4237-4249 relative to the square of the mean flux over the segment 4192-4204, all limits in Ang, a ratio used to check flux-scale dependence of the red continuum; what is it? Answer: 0.110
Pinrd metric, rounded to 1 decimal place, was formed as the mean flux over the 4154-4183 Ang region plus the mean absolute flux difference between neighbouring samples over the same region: 10.7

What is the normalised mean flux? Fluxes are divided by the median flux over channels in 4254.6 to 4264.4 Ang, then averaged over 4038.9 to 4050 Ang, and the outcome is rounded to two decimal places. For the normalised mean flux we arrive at 0.98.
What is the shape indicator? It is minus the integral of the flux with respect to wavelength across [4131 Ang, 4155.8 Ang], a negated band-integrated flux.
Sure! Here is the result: -255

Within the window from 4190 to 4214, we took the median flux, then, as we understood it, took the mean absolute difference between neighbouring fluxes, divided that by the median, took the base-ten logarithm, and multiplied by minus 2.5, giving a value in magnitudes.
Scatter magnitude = 3.06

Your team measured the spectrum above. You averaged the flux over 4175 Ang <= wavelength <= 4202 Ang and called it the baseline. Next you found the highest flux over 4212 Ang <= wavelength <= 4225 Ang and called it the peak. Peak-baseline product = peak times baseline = 114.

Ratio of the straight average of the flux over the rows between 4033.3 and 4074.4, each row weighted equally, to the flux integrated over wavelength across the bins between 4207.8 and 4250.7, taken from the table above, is 0.0221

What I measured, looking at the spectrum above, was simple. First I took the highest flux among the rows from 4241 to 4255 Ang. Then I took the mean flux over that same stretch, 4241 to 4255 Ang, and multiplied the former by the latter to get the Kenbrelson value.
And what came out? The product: 136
